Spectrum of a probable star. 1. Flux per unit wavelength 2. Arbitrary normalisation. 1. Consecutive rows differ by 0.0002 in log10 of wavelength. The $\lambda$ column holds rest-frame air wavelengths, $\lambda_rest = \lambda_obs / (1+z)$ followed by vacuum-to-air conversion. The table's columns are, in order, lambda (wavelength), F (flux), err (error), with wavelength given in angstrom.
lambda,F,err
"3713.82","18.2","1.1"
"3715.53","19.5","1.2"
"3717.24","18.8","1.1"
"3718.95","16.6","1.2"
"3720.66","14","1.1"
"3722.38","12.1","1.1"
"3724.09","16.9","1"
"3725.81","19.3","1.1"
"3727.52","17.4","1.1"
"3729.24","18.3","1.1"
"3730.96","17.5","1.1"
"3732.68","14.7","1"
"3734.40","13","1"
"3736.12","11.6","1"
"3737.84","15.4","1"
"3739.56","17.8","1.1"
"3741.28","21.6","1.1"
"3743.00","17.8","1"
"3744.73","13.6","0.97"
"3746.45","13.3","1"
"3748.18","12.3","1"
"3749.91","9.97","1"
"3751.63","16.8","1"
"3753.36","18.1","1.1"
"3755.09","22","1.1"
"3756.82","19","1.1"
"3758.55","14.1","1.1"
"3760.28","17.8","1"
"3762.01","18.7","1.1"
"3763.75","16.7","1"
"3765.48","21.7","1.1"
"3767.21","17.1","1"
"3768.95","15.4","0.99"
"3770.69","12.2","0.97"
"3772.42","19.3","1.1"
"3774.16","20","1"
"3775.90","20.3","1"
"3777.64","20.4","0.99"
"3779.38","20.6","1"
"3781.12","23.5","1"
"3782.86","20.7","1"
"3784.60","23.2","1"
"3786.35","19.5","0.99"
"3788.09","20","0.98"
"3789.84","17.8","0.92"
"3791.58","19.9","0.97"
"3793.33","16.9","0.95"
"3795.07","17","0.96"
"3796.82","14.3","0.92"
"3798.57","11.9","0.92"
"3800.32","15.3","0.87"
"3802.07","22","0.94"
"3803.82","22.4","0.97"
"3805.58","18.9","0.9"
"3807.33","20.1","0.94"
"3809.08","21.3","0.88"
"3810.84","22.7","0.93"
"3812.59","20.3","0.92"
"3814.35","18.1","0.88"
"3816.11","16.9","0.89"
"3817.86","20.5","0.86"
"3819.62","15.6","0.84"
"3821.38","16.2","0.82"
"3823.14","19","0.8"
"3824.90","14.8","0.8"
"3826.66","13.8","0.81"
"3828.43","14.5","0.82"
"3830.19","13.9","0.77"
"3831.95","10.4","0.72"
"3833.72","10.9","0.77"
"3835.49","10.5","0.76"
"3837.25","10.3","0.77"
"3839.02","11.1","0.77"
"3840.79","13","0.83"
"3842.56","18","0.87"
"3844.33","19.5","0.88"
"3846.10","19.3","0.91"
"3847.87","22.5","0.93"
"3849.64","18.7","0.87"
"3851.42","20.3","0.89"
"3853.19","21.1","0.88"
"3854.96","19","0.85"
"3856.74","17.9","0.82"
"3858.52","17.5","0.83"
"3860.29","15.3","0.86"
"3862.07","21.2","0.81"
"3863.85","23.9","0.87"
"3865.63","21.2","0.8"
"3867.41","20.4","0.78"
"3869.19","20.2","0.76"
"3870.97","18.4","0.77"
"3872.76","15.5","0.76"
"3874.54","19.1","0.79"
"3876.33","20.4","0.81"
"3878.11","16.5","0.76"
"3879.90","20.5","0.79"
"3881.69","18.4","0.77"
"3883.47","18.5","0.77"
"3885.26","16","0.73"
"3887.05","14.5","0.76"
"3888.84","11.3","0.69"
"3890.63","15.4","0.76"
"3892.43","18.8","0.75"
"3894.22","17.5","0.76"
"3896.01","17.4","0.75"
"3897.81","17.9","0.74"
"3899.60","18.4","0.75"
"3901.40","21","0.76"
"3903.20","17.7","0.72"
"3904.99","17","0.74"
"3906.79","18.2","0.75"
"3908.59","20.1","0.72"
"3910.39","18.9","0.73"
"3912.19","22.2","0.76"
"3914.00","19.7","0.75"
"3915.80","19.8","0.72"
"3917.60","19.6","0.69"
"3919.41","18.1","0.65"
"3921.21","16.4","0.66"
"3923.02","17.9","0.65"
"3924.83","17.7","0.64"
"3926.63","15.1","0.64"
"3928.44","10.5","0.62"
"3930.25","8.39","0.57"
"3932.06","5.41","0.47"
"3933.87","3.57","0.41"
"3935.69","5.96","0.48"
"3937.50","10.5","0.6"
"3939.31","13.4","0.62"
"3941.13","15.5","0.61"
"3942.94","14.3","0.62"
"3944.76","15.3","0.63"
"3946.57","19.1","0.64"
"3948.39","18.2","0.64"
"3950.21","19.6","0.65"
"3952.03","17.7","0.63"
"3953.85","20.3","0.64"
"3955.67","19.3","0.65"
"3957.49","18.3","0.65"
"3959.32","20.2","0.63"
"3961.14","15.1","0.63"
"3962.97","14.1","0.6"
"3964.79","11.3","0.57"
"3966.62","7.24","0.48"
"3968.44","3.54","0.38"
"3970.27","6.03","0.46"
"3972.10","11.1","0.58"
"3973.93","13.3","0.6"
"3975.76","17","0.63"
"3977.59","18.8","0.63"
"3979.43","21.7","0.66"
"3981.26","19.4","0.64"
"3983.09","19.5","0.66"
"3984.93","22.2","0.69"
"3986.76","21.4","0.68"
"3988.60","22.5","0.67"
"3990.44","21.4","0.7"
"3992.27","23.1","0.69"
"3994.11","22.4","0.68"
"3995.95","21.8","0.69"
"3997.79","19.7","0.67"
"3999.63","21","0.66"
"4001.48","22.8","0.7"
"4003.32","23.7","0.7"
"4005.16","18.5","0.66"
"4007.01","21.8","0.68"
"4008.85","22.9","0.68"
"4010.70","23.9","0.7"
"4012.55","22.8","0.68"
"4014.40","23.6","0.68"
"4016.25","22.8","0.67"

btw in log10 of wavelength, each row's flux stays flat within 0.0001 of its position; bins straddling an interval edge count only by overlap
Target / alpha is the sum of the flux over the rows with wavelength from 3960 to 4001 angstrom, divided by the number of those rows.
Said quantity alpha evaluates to 17.0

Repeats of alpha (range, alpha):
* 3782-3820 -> 18.9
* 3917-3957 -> 14.6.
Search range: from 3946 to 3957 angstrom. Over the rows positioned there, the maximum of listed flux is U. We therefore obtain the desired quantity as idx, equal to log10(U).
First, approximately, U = 20.3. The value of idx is 1.31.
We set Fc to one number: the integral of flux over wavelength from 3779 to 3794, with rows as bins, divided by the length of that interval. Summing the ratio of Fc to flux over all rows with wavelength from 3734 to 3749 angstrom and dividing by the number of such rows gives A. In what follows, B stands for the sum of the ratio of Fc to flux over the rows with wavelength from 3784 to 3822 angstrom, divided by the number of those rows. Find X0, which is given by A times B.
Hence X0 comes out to 1.5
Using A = 1.39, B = 1.11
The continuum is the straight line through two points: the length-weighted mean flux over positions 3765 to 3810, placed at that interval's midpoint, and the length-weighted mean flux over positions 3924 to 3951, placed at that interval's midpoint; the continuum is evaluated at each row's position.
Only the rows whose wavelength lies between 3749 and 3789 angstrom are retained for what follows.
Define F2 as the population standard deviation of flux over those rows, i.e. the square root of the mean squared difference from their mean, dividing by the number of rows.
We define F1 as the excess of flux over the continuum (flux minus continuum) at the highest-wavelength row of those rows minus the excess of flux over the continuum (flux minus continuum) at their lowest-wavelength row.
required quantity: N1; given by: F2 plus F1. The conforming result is 14.8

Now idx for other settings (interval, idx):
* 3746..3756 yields 1.34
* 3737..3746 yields 1.33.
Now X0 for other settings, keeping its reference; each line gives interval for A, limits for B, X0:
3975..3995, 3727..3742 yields 1.3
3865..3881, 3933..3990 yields 1.8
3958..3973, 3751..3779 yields 2.8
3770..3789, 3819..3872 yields 1.3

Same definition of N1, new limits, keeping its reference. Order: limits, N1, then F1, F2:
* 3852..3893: 2.0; -1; 2.7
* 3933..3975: 16.6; 11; 5.3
